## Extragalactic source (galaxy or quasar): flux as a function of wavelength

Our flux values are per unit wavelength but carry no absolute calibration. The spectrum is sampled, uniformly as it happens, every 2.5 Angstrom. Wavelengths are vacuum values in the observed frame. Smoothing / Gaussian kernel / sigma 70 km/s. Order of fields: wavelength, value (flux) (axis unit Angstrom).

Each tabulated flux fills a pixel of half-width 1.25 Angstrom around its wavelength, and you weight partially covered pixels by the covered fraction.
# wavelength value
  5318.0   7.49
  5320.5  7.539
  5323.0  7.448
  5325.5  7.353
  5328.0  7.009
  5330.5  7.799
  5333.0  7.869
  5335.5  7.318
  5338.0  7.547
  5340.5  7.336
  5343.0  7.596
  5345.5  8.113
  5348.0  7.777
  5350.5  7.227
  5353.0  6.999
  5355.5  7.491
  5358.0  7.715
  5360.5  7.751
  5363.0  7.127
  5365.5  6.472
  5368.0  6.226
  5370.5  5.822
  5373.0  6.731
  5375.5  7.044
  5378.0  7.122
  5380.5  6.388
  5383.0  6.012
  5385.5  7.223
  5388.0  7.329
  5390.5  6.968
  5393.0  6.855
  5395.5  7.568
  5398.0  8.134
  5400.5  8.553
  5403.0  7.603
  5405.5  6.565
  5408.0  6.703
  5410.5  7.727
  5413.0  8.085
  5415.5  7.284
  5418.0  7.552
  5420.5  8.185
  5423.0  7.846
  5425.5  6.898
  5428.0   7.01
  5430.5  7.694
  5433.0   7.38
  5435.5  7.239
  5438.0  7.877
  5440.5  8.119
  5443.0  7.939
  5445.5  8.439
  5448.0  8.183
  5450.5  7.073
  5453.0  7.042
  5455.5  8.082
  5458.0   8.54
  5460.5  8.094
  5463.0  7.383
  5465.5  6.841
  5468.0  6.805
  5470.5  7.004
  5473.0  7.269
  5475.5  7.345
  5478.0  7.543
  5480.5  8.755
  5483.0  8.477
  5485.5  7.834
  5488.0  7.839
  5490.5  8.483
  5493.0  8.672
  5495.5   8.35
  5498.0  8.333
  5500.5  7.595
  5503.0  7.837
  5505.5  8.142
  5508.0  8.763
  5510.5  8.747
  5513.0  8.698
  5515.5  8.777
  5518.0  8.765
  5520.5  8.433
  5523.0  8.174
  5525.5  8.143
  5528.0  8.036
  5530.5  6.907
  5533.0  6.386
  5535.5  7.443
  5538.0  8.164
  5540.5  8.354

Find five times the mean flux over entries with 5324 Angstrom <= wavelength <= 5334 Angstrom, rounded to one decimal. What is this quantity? 37.5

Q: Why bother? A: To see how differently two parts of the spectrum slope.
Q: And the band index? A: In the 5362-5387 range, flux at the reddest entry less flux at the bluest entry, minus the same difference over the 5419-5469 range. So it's 1.5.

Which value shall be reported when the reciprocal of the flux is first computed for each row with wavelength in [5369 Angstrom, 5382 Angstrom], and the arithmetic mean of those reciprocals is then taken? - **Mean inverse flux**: 0.152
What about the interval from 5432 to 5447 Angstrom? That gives 0.128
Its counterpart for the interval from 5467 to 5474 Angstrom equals 0.142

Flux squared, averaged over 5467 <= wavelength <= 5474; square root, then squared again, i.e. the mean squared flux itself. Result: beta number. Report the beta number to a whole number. 49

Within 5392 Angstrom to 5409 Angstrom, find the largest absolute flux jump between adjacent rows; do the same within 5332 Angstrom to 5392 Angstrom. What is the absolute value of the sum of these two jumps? 2.25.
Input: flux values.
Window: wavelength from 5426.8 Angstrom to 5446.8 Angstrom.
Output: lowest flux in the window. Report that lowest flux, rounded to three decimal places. 7.010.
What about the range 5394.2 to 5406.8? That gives 6.565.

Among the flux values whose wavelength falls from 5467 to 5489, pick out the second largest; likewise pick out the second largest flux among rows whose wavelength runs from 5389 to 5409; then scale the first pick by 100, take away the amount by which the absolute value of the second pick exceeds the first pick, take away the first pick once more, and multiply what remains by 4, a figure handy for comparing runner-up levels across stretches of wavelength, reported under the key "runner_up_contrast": 3358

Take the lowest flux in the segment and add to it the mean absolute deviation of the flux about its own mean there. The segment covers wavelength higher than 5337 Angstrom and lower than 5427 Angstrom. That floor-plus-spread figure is 6.33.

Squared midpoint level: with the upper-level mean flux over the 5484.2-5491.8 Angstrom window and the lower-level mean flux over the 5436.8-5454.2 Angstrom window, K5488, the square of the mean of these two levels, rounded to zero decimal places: 63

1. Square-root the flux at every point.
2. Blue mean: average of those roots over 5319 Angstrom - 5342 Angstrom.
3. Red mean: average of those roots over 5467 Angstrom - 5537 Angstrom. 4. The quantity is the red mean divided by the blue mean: 1.033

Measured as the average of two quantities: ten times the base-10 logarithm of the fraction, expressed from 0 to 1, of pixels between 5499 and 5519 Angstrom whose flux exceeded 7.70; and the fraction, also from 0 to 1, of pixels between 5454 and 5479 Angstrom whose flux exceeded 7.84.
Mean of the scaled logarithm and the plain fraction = -0.14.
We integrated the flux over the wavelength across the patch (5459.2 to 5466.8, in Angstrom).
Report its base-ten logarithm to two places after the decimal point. 1.75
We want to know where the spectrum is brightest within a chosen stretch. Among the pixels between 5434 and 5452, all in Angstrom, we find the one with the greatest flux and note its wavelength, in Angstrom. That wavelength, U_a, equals 5445.5 Angstrom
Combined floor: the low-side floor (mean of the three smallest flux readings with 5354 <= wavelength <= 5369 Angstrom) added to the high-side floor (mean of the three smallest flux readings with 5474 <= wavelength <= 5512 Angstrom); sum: 14.1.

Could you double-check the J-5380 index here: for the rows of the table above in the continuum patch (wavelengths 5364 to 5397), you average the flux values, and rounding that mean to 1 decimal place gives 6.8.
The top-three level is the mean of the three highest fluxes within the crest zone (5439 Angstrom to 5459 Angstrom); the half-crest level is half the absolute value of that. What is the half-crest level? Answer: 4.19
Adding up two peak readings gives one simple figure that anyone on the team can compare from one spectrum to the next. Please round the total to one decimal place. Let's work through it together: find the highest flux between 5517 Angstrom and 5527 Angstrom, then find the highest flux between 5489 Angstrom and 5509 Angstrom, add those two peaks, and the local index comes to 17.5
